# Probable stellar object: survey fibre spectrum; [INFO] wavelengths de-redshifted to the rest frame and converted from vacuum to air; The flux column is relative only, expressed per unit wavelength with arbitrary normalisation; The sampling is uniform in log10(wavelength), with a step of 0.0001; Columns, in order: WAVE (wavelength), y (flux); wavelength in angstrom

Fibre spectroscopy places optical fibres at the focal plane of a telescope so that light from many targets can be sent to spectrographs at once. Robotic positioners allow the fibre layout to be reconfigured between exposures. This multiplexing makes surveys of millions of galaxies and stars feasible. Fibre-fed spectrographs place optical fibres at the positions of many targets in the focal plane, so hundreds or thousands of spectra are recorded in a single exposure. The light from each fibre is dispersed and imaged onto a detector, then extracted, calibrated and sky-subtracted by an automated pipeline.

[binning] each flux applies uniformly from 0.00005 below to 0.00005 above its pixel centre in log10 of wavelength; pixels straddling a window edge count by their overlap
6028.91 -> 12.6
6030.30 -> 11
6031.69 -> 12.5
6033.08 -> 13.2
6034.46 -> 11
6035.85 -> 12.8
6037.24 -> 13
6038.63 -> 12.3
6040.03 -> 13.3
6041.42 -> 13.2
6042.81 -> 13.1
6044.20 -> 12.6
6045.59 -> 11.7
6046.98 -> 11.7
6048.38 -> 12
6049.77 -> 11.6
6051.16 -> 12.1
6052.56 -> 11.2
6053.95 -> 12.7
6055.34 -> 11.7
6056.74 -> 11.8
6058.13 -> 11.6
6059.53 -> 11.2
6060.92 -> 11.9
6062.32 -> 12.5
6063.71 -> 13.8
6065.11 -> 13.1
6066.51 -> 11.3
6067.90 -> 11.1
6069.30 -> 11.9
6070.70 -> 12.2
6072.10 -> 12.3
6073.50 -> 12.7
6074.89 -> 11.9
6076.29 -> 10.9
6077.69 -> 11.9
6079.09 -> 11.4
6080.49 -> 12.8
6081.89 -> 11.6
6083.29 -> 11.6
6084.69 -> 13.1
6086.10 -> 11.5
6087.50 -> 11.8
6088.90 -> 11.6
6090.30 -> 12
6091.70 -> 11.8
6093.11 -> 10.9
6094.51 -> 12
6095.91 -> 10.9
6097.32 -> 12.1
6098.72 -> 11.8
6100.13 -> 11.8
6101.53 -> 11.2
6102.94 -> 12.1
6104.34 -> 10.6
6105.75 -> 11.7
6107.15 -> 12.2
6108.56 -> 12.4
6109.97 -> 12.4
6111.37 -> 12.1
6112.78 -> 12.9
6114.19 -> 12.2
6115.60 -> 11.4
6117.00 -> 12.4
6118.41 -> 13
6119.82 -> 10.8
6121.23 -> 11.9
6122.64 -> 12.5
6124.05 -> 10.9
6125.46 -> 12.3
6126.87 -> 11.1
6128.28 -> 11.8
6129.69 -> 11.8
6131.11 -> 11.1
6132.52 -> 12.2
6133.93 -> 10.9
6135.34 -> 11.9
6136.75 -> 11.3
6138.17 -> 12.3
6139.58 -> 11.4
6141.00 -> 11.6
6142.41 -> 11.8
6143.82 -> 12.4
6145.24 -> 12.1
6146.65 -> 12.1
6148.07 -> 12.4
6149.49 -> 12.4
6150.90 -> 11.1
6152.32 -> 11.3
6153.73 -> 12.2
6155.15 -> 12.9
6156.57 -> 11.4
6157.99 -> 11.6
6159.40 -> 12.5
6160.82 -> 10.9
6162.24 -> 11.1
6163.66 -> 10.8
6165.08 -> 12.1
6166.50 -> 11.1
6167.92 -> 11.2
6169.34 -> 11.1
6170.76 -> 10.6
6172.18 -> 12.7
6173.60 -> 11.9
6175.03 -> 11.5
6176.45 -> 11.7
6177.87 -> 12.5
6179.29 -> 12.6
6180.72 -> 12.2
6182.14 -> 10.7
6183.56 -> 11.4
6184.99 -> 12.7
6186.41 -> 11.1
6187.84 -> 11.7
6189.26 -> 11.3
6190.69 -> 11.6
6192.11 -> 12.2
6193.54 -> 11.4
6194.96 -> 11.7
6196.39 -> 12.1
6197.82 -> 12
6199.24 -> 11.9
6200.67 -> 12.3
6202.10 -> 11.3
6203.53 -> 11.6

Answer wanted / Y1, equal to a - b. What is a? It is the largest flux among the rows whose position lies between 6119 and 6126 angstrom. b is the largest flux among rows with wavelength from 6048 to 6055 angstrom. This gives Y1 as -0.2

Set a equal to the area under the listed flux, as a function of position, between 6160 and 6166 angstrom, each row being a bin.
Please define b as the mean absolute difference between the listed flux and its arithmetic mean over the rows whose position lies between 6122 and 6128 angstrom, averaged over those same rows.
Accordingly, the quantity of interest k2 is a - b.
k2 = 66.7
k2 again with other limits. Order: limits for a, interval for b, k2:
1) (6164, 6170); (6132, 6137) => 67.6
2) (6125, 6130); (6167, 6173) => 58.0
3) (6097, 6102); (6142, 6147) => 58.5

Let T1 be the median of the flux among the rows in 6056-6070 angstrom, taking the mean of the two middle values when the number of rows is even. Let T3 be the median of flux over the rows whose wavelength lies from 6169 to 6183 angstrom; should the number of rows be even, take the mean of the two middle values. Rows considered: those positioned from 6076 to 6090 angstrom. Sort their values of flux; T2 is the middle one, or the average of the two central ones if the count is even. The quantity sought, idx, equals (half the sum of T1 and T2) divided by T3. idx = 0.99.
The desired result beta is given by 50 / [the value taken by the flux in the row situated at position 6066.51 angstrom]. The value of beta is 4.42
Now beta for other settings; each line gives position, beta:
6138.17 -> 4.07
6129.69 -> 4.24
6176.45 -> 4.27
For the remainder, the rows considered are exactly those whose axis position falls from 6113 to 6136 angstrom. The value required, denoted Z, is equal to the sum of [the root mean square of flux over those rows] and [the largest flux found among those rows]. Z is 24.8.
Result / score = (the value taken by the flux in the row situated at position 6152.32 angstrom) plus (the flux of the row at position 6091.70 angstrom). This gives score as 23.10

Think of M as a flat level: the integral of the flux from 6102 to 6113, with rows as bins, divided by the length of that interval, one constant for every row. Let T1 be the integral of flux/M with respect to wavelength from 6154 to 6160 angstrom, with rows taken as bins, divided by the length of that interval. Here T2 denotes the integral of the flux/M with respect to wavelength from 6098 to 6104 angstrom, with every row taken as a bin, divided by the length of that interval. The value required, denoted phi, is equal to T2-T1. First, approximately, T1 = 1.01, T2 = 0.97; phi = -0.036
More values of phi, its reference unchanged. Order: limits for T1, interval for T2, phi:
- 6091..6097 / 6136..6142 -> 0.018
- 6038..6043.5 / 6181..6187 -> -0.118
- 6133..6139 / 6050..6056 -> 0.024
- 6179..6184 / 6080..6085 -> 0.044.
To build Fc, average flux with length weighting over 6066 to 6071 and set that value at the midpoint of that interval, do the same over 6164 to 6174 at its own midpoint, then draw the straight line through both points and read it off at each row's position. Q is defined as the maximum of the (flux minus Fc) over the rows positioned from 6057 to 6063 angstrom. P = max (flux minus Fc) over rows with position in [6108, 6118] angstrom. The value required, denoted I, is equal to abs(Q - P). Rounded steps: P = 1.3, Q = 0.9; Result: 0.45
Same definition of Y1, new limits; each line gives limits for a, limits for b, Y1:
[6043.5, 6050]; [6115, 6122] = -0.4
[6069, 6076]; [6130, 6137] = 0.5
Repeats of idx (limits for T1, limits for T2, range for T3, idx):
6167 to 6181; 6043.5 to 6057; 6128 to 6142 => 1.01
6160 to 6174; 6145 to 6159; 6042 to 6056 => 0.98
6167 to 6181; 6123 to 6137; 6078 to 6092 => 1.00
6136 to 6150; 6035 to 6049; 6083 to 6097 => 1.06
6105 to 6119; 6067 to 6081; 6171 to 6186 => 1.00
